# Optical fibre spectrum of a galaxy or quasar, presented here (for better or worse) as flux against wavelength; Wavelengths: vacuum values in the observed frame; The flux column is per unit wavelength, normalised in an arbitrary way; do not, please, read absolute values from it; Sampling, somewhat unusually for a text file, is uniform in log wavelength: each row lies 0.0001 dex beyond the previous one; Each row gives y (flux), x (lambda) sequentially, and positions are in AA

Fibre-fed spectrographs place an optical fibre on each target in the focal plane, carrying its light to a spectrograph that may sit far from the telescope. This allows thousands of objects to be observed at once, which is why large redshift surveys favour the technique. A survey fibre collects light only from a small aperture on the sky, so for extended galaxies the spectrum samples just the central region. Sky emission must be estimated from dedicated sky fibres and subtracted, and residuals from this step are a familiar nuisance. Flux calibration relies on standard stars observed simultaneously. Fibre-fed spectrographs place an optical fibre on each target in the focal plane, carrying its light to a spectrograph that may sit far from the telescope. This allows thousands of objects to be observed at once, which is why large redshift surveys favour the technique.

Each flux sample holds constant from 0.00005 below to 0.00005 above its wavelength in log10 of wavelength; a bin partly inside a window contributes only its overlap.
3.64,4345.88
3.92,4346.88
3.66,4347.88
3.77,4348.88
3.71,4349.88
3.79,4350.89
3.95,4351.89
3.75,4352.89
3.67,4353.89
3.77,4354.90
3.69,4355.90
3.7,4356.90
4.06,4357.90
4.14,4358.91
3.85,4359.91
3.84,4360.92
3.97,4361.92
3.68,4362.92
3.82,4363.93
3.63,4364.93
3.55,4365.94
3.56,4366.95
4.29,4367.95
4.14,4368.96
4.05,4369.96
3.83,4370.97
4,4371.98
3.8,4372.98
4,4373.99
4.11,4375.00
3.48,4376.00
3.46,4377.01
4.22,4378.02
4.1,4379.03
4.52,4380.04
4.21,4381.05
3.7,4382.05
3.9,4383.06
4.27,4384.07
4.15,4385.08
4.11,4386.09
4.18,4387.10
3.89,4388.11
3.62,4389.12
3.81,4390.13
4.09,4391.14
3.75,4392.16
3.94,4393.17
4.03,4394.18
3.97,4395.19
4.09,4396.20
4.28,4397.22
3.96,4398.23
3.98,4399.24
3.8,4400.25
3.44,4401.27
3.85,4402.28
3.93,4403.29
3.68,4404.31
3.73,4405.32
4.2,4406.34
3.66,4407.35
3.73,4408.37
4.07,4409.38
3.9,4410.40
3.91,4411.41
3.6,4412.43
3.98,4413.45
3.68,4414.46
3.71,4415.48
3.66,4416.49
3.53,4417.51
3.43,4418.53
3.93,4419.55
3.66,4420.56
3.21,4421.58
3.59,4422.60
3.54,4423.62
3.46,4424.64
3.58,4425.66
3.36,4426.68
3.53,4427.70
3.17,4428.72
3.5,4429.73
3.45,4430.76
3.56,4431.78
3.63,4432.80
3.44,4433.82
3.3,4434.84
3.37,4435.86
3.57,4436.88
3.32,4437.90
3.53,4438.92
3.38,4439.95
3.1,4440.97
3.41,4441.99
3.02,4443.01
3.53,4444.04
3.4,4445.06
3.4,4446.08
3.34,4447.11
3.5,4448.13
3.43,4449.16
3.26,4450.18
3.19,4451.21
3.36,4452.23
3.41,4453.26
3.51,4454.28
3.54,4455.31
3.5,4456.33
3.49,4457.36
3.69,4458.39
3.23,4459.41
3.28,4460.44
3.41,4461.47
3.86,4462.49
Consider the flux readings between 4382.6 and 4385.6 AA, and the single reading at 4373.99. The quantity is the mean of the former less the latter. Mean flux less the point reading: 0.1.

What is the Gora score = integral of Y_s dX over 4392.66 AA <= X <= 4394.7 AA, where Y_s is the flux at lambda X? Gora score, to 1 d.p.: 8.1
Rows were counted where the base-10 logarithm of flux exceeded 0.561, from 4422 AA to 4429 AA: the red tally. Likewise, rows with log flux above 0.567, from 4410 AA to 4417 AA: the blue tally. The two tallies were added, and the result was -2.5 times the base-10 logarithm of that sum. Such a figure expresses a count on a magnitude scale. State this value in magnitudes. -1.5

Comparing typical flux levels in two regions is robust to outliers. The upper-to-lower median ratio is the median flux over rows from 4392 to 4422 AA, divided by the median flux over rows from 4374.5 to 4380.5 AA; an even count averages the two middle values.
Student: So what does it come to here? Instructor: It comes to 0.932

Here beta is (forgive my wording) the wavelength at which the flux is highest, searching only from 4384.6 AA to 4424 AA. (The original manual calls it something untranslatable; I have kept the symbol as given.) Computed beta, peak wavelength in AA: 4397.22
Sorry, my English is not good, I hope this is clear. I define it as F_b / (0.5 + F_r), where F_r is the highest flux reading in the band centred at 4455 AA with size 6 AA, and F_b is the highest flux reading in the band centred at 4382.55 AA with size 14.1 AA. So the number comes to 1.12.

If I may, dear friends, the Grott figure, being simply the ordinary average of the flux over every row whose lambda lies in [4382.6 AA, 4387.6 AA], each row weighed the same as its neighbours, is 4.12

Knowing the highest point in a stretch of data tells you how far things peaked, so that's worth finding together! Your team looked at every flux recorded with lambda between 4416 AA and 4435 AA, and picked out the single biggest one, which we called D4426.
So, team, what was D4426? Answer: 3.93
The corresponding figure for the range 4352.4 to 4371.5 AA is 4.29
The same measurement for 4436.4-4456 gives 3.57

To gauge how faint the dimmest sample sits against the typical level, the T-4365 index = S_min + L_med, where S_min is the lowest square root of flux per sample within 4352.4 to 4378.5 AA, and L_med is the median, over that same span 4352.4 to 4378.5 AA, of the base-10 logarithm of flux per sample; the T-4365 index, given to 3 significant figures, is 2.44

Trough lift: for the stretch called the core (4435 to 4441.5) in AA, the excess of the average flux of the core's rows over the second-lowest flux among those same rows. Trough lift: 0.06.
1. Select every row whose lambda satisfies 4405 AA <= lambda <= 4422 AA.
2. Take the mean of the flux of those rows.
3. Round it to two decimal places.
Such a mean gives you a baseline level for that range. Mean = 3.74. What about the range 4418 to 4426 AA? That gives 3.55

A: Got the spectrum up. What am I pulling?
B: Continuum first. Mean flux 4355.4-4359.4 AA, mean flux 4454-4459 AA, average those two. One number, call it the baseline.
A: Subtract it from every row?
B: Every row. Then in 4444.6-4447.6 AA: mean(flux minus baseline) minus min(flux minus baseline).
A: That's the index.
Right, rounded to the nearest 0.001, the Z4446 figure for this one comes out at 0.040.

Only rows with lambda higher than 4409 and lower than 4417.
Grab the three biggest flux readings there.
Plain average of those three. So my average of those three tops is 4.0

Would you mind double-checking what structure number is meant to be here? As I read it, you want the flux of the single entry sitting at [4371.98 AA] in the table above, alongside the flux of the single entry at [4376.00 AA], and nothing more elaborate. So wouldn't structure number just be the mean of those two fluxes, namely 3.74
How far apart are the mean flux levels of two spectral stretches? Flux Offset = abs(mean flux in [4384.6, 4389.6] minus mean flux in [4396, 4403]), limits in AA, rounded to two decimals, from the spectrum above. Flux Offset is 0.08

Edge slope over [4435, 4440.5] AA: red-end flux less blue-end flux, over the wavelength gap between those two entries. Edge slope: 0.00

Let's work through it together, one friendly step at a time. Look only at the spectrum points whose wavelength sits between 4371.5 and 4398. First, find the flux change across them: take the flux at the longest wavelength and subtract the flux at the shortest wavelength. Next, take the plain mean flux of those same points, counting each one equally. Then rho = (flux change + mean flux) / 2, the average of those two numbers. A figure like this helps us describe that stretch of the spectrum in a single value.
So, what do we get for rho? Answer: 2.13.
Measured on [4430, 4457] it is 1.73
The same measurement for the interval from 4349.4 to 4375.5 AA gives 2.13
